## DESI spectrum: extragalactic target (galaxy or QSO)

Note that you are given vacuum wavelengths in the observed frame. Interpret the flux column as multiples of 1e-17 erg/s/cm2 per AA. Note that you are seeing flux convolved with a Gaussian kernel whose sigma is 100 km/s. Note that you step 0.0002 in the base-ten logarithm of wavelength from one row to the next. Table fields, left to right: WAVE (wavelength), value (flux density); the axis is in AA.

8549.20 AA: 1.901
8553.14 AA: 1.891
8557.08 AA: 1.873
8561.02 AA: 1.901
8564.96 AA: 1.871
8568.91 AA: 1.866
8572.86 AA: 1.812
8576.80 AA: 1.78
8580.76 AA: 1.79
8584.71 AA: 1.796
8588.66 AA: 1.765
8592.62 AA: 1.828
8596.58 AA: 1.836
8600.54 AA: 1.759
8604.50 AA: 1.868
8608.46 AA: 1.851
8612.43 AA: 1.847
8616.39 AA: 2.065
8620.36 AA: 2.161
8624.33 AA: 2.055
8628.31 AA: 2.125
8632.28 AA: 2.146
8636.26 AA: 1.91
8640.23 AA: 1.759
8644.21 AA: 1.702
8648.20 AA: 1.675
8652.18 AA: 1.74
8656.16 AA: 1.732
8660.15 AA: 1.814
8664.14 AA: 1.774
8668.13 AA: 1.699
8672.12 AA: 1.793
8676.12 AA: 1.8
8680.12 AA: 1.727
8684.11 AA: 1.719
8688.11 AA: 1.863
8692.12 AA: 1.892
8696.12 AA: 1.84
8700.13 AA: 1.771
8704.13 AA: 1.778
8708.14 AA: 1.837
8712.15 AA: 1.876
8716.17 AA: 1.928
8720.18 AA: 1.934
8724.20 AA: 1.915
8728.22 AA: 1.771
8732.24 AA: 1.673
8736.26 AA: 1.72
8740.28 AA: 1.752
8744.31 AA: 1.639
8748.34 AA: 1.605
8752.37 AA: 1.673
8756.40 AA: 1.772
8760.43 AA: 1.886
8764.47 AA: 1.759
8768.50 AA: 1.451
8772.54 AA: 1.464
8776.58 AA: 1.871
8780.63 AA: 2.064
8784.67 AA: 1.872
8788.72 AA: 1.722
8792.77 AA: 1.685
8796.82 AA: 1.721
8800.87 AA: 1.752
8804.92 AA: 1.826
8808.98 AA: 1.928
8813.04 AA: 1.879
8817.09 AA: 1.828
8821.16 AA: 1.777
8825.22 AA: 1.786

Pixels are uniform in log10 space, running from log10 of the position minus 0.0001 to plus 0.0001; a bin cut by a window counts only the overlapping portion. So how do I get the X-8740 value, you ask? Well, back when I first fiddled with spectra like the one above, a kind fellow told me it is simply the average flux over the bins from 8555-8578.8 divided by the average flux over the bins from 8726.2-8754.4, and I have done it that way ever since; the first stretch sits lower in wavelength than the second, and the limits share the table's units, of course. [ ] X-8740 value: 1.09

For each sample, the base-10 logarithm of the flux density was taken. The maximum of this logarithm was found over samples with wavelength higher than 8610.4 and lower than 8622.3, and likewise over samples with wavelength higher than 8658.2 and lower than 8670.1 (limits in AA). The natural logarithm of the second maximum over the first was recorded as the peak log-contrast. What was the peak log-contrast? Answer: -0.26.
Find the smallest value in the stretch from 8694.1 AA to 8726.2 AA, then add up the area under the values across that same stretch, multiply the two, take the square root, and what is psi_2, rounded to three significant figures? 10.3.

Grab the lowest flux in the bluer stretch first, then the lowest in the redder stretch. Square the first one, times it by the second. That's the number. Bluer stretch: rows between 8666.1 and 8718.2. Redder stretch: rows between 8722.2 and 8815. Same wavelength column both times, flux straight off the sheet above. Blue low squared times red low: 4.2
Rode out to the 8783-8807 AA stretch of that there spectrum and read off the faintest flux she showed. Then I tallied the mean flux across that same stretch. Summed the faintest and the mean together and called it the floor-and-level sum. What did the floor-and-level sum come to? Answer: 3.45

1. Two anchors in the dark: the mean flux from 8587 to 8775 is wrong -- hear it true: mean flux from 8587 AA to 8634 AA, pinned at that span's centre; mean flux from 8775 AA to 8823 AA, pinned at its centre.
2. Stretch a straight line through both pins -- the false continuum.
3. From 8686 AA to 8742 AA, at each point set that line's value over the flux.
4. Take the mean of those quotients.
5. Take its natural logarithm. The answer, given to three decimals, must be 0.031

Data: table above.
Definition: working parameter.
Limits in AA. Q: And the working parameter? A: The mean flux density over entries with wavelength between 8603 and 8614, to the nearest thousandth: 1.855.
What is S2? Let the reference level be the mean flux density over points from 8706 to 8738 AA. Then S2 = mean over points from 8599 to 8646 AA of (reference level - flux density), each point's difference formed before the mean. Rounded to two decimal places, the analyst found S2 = -0.11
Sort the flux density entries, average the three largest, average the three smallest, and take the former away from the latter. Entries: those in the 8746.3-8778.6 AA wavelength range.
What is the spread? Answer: -0.34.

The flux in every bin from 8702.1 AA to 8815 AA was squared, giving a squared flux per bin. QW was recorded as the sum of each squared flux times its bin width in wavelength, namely 359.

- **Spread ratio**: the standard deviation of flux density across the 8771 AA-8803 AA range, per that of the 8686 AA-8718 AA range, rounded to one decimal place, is 3.2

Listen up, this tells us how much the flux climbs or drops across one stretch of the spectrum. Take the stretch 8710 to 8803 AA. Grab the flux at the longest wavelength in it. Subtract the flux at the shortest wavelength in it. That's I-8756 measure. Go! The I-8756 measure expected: -0.12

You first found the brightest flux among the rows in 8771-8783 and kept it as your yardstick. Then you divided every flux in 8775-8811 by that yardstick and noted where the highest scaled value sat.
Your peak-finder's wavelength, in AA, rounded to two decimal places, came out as 8780.63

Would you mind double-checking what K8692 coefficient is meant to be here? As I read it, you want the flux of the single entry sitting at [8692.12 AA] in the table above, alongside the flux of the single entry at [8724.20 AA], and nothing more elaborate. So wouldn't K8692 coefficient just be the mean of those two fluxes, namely 1.90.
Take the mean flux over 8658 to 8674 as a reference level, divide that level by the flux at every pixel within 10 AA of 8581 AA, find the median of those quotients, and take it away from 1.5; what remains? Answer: 0.51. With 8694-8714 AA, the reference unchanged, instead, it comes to 0.54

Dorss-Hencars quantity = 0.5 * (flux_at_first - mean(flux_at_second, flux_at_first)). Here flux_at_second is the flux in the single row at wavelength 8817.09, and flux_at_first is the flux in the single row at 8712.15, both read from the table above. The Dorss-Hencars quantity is 0.012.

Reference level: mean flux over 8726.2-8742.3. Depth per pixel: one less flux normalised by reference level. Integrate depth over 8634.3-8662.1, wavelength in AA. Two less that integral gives 2.5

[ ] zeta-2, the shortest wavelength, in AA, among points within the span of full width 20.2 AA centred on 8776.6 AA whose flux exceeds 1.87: 8776.58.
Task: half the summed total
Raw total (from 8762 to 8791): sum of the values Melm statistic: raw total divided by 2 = 6.10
